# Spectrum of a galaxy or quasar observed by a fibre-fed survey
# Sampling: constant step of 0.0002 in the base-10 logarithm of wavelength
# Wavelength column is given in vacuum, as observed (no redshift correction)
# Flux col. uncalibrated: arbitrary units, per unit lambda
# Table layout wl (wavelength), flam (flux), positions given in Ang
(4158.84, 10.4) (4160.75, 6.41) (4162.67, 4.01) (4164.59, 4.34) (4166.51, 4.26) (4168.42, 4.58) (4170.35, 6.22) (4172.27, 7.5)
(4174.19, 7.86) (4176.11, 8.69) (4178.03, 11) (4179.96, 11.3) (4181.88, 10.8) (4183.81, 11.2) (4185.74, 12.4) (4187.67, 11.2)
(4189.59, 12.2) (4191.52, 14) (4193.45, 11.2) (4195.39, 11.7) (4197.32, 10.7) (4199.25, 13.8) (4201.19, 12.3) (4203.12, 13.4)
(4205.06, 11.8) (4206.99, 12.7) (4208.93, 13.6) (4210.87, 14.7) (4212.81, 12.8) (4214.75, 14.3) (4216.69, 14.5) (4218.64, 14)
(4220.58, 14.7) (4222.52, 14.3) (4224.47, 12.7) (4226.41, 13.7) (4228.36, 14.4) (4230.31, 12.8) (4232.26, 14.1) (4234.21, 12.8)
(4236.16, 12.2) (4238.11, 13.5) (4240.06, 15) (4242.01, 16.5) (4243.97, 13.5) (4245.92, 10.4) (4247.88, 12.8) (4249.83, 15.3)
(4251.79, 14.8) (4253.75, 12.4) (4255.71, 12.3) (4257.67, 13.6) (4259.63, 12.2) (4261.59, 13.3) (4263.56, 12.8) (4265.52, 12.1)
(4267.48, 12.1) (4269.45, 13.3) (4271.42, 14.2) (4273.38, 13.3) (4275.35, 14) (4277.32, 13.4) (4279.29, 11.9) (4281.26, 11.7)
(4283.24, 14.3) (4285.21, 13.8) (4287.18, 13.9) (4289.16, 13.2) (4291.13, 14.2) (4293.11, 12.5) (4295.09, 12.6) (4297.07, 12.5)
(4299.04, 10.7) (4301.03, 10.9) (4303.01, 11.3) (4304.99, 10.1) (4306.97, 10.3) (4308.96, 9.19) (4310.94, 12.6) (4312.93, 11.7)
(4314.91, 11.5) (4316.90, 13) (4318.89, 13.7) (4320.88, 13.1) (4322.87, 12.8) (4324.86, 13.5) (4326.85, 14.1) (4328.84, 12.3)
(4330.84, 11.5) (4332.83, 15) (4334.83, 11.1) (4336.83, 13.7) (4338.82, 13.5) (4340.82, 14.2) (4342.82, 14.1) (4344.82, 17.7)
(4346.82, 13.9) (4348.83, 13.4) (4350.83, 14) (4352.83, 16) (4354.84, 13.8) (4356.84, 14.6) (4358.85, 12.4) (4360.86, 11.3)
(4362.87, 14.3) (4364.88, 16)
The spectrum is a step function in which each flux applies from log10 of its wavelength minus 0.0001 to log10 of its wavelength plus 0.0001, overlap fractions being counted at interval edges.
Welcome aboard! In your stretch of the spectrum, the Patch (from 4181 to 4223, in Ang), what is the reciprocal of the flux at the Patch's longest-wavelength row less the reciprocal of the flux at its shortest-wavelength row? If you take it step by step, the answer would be -0.023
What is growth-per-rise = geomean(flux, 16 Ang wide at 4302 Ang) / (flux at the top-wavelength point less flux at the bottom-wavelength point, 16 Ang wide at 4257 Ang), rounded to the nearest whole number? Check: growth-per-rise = -4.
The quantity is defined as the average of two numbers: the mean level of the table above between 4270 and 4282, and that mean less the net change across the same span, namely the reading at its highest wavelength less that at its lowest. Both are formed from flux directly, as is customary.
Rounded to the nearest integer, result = 14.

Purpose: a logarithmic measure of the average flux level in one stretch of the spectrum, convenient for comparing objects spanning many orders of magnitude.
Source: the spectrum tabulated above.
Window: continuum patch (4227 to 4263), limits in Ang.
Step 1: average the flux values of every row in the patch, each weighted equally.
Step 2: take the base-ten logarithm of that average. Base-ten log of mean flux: 1.13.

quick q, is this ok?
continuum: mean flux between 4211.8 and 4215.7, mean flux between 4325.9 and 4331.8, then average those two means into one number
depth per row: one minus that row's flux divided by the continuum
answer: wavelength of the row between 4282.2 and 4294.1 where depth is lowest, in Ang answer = 4283.24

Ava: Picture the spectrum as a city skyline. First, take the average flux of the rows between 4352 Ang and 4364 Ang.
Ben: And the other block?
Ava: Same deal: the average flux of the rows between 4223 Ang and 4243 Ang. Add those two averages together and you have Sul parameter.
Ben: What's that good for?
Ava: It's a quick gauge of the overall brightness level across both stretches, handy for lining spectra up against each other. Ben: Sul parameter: 27.5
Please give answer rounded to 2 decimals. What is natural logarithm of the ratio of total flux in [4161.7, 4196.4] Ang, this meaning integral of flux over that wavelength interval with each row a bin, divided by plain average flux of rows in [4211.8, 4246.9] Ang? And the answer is 3.14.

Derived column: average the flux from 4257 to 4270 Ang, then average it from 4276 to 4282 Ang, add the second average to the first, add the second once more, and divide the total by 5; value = 7.5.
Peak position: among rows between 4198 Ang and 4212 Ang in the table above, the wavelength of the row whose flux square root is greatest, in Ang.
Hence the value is 4210.87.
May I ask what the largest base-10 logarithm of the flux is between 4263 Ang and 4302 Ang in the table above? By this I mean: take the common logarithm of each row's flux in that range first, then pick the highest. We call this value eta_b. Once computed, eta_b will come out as 1.16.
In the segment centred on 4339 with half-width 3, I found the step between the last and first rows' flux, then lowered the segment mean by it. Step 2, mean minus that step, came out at 13.3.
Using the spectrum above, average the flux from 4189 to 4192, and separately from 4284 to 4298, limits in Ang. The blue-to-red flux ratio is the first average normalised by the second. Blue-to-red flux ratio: 0.99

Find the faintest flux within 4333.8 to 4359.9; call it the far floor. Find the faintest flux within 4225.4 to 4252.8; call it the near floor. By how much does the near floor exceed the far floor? -0.7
